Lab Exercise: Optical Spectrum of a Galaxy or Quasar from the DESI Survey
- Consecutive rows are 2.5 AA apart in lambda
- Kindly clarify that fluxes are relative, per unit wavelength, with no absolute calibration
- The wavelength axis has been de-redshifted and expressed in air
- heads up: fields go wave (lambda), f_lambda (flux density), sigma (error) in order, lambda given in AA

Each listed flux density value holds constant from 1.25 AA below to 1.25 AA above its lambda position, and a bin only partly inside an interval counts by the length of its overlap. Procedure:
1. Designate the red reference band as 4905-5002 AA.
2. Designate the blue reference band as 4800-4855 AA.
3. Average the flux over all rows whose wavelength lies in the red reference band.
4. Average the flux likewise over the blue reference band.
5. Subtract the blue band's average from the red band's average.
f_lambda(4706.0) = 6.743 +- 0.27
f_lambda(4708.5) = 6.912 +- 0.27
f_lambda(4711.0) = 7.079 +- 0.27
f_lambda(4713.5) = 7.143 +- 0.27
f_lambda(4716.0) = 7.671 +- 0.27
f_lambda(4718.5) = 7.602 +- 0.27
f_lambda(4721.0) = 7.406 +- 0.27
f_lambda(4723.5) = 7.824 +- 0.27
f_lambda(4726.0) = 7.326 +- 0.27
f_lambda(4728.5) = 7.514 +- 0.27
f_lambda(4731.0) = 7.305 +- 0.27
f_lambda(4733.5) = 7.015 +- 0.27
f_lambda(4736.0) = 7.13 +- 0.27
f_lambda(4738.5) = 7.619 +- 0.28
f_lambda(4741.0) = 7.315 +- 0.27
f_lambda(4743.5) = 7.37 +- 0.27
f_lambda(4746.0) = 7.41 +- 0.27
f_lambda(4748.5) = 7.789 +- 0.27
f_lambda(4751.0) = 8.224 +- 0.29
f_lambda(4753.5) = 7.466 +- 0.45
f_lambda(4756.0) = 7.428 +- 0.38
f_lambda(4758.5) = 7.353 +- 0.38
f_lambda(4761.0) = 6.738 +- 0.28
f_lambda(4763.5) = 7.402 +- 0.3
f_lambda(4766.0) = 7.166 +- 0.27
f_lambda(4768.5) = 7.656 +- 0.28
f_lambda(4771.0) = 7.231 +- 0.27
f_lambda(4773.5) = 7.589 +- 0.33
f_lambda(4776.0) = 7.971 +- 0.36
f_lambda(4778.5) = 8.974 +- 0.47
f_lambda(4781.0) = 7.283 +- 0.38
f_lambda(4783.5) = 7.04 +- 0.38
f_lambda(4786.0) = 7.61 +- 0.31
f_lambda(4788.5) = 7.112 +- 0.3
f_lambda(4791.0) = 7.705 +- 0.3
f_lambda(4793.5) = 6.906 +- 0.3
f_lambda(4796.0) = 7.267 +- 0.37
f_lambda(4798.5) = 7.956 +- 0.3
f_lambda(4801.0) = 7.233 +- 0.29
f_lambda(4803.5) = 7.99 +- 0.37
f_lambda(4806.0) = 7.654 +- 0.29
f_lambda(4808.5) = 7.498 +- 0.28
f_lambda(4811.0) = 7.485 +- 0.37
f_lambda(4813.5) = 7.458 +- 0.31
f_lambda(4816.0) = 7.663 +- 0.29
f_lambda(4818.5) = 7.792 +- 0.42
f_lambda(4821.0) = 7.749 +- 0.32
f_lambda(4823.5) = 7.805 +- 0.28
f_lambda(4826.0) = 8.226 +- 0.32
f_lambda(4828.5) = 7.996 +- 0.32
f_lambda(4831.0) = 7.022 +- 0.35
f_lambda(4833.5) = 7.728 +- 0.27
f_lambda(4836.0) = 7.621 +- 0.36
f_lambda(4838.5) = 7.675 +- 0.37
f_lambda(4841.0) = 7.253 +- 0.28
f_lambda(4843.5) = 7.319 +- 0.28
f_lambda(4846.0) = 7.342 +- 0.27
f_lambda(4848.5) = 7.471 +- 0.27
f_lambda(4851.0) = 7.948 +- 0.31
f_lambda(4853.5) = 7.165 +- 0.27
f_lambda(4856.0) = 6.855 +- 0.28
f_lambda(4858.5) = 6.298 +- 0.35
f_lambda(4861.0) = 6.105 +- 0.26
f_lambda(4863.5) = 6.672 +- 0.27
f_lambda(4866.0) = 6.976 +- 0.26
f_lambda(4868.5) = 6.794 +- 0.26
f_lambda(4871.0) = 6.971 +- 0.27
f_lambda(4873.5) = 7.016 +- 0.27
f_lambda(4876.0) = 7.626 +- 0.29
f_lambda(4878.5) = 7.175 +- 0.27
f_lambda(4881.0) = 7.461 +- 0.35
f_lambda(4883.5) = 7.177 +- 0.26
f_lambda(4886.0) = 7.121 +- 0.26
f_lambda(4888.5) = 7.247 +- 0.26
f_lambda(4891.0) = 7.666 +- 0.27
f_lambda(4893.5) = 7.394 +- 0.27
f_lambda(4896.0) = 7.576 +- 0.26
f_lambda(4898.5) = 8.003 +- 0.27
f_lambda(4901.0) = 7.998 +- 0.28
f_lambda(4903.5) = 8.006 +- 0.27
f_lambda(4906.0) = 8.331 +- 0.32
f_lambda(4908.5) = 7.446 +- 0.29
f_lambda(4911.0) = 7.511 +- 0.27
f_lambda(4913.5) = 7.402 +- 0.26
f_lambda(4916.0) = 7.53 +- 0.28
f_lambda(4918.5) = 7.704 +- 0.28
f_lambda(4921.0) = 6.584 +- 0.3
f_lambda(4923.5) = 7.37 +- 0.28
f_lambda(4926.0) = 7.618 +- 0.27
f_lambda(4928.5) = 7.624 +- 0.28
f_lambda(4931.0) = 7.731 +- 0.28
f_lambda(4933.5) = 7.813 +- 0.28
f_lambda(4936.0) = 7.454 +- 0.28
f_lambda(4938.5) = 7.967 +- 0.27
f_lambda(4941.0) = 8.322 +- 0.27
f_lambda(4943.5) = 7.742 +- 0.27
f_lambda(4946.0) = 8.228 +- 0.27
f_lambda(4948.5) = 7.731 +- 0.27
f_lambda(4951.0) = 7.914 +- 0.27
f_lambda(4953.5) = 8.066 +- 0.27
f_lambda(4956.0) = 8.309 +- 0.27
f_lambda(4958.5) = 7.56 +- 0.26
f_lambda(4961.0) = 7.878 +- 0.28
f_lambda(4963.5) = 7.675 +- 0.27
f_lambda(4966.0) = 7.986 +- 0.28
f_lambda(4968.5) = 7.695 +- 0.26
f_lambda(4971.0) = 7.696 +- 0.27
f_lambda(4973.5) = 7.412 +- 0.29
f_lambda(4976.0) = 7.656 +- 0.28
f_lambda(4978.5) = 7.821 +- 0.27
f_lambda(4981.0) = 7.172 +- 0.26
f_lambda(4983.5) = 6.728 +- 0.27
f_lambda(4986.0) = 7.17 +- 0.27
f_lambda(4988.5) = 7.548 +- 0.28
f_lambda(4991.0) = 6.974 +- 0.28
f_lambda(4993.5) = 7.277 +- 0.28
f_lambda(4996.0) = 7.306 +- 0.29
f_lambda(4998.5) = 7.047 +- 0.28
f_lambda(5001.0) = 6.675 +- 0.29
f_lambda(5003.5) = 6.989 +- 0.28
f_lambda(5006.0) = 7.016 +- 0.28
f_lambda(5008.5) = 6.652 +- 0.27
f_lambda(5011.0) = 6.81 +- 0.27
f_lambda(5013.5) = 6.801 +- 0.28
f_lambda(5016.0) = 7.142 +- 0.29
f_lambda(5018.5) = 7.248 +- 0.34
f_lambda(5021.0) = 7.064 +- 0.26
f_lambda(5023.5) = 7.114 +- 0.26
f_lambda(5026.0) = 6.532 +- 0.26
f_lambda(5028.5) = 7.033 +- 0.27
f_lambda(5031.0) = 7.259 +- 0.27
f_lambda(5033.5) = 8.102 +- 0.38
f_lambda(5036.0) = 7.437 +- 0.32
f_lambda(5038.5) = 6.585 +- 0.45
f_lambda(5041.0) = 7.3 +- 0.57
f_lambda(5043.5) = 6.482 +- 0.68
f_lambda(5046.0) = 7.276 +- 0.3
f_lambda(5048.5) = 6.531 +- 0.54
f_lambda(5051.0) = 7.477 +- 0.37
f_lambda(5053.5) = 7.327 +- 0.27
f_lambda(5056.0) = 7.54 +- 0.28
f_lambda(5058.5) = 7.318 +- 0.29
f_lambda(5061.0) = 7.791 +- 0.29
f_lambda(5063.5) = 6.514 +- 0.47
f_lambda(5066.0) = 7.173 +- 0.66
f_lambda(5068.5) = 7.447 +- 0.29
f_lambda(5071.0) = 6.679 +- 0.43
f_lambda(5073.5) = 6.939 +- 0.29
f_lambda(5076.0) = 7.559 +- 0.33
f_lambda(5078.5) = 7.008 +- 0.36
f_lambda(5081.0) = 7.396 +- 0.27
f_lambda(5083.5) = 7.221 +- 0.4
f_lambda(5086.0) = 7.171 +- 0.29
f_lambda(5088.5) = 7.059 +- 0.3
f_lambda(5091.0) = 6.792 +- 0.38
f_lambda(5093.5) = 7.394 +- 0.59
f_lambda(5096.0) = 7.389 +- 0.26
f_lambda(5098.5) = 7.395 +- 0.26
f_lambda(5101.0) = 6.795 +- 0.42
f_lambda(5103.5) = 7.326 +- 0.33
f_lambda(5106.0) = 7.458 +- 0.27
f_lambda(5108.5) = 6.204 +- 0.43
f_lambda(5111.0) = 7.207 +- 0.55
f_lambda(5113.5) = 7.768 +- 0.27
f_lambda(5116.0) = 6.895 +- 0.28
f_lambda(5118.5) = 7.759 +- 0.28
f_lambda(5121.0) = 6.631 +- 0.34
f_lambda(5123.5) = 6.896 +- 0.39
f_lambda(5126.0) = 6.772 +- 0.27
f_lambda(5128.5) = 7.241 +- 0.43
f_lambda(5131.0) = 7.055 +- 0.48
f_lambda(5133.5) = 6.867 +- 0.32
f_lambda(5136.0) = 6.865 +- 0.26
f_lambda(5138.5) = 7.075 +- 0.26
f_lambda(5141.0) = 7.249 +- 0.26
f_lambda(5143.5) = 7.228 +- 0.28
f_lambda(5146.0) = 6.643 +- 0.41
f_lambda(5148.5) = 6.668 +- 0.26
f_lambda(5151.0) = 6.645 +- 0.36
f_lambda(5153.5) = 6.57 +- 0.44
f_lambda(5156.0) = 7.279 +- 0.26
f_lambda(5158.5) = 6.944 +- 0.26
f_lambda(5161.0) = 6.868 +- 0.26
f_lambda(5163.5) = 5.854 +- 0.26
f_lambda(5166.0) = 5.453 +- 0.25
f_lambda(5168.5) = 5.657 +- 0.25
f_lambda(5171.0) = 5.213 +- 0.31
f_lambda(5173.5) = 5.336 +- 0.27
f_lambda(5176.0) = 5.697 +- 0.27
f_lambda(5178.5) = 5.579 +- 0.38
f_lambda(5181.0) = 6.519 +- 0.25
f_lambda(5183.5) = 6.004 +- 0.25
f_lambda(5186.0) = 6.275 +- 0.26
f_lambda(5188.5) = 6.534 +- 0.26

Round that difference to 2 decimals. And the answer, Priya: -0.01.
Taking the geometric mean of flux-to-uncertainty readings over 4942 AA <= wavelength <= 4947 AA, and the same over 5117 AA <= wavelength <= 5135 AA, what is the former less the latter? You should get 10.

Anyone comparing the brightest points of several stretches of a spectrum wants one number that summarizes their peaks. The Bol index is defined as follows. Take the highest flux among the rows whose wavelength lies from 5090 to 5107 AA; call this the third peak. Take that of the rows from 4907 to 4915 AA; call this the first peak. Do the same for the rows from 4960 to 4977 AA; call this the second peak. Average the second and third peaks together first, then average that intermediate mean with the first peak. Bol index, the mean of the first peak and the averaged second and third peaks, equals 7.62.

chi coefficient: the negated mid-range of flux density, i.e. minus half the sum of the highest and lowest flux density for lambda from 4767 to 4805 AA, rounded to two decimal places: -7.94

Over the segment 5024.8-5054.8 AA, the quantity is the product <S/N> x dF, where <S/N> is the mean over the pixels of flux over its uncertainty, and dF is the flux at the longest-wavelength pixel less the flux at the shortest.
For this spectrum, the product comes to 16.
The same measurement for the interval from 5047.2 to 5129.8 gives 15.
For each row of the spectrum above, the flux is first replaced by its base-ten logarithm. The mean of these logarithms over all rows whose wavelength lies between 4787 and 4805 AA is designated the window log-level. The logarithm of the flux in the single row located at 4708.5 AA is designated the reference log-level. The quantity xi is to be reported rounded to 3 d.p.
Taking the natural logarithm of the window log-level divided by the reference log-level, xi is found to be 0.038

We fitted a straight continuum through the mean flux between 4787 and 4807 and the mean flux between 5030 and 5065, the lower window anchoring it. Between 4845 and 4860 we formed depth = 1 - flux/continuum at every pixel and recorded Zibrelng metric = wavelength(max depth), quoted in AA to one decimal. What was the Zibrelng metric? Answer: 4858.5 AA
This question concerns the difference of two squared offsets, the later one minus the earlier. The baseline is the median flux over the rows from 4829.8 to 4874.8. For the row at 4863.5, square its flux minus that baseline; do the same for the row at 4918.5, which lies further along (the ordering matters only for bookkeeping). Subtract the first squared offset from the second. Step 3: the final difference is 0.20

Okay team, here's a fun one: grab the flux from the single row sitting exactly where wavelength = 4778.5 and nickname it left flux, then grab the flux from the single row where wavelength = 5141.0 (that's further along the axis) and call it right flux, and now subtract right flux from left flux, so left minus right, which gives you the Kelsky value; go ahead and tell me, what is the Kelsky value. 1.7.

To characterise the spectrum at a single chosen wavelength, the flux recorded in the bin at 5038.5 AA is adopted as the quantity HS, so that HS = 6.585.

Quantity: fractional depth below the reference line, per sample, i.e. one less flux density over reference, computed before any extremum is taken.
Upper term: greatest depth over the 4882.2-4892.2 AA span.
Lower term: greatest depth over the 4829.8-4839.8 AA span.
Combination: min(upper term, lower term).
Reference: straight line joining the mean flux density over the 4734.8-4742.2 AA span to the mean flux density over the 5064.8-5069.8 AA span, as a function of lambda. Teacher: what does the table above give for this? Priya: 0.029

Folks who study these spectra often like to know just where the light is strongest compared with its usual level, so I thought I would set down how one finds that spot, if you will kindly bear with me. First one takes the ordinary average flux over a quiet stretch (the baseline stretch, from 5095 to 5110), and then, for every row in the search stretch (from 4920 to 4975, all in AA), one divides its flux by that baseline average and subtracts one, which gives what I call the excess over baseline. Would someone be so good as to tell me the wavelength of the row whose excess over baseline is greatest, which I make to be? 4941.0 AA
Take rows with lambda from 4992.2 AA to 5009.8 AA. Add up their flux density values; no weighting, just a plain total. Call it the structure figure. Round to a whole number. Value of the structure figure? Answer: 49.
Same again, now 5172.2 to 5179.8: 17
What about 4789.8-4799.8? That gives 30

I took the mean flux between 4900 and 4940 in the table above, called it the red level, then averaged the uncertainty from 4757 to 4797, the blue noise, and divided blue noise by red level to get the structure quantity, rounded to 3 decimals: 0.043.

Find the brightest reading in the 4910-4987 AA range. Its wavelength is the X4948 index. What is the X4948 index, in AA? 4941.0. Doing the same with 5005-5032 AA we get 5031.0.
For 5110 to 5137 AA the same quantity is 5113.5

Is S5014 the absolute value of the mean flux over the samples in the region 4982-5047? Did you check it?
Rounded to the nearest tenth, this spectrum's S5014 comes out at 7.1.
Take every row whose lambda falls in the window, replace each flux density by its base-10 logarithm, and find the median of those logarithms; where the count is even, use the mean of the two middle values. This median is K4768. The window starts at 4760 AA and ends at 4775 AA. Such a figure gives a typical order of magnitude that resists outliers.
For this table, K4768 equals 0.864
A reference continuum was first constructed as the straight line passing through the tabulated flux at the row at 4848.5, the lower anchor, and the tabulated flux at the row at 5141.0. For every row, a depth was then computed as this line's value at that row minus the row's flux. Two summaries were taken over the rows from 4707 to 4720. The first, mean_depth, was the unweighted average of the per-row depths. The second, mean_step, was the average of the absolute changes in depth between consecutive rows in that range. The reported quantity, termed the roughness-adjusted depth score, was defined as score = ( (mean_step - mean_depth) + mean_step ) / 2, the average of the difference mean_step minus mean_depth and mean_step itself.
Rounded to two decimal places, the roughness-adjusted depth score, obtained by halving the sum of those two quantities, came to 0.06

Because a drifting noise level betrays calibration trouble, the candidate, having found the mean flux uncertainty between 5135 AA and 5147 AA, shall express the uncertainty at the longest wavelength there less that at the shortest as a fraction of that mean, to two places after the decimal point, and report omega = 0.51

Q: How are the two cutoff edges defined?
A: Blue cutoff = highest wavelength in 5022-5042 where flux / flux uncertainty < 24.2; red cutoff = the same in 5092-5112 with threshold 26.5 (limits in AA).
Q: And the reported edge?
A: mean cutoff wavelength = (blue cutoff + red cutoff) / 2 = 5076.0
